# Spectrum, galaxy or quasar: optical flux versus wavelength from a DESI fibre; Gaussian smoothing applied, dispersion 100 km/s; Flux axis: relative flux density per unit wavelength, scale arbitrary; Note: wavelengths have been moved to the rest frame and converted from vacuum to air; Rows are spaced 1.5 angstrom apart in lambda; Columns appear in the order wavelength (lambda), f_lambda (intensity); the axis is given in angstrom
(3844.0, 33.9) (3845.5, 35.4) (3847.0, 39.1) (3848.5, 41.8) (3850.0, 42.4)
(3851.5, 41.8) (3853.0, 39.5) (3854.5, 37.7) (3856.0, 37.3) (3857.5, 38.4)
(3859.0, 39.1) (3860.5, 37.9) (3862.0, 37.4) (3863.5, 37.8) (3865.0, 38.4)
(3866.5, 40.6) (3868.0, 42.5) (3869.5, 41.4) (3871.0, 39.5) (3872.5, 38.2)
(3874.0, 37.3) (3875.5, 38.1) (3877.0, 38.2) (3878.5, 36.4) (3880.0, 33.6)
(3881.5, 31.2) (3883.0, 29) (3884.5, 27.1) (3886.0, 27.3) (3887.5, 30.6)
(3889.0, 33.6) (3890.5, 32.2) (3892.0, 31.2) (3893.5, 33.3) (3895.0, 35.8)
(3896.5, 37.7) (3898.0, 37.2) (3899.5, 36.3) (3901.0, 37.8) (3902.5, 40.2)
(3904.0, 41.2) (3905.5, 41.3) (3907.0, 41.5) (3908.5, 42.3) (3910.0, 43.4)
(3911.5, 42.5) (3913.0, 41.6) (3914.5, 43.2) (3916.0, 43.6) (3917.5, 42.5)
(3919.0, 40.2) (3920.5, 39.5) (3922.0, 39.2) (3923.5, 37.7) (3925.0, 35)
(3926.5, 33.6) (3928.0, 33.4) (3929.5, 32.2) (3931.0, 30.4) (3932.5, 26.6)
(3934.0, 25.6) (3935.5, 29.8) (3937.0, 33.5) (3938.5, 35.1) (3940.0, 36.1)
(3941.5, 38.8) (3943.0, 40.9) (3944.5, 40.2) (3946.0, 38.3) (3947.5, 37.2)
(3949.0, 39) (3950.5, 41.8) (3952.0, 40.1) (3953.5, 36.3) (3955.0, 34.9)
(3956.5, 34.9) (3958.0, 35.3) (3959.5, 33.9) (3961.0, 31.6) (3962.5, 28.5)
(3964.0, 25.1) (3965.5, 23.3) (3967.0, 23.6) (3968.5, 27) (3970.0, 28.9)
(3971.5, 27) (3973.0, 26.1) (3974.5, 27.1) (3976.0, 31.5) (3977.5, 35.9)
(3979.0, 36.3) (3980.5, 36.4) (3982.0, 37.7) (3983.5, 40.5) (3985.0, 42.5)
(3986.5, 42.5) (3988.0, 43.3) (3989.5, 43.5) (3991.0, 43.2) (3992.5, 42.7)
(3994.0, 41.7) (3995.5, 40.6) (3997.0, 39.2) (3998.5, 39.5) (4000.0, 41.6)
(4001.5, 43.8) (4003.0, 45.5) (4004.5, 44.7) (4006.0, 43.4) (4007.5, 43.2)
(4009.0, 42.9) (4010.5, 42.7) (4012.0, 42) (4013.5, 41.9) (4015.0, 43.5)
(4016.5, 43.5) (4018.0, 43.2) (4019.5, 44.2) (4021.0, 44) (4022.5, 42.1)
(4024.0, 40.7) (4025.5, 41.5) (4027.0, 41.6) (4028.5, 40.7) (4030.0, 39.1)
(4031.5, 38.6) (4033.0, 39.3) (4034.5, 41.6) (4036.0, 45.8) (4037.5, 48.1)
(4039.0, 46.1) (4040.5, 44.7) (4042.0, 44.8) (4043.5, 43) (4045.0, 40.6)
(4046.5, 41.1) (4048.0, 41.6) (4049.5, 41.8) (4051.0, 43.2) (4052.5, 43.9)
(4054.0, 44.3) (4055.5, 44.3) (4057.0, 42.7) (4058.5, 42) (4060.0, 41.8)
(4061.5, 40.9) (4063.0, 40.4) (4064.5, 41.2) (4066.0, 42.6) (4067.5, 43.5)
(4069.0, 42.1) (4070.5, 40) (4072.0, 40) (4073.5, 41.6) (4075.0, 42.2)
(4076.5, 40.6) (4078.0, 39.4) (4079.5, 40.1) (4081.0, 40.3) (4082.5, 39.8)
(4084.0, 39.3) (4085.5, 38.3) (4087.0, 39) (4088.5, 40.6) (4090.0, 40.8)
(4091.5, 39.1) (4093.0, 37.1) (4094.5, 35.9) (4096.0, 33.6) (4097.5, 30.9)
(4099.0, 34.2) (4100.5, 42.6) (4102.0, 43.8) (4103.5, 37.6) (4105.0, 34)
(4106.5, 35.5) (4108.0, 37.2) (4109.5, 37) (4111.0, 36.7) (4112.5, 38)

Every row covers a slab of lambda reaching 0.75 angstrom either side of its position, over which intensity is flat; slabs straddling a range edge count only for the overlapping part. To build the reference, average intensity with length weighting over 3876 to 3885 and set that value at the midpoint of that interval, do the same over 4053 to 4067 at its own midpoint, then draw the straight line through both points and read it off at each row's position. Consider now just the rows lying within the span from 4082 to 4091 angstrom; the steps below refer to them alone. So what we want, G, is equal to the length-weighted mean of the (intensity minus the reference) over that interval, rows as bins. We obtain -4.1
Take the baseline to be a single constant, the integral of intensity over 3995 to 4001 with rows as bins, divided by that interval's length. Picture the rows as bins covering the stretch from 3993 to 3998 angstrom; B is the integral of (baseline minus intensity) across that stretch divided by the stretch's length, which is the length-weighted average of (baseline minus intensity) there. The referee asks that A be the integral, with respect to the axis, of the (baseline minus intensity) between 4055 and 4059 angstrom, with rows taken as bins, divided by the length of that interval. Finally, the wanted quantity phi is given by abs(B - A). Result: 2.4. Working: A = -2.6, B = 0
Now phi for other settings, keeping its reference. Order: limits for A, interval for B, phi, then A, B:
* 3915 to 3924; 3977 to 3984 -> 3.3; -0.2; 3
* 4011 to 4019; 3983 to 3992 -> 0.2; -2.5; -2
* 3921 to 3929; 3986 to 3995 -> 7.0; 4.6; -2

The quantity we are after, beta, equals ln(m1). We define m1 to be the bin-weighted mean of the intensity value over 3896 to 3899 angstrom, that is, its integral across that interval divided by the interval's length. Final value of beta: 3.62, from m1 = 37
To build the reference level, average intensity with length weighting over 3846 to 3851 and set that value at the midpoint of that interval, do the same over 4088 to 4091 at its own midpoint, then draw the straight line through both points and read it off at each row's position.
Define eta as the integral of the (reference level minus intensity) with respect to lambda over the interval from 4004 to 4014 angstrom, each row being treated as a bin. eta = -23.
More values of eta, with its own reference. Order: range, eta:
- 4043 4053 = -15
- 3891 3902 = 57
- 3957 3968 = 130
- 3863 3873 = 10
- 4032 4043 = -39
